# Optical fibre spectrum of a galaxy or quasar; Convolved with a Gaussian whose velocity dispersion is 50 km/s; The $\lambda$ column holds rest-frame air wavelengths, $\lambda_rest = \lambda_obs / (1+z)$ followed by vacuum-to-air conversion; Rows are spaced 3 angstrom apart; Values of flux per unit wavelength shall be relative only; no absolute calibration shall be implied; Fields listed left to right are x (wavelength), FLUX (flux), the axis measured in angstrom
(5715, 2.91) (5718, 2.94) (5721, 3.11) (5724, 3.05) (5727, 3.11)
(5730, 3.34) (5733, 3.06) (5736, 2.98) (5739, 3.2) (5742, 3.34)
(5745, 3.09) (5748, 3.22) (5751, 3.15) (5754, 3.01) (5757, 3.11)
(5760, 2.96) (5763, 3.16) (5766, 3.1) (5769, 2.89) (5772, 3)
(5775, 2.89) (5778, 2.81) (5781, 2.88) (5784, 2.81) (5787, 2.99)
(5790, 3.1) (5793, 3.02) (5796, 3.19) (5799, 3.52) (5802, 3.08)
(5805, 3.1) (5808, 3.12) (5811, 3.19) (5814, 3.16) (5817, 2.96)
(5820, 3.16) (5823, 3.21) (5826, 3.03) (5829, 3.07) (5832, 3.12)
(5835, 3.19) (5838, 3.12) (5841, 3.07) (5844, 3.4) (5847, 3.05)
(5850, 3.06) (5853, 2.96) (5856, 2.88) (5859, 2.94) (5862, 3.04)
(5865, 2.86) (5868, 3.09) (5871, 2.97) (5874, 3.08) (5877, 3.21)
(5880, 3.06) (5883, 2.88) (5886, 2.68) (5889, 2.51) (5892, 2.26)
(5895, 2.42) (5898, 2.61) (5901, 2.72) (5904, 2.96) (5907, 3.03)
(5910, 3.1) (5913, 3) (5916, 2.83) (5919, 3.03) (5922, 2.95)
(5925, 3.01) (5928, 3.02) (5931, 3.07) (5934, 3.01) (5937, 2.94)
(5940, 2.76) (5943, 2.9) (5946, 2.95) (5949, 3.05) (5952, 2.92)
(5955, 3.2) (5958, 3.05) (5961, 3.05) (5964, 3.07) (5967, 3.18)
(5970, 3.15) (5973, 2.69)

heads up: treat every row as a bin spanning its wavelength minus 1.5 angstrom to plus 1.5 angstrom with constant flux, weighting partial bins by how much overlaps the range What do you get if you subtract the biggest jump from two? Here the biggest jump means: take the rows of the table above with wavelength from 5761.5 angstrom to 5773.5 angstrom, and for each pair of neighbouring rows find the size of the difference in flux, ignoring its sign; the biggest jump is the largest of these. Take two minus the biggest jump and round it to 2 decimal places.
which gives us 1.79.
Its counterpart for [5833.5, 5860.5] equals 1.65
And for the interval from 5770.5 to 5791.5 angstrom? 1.82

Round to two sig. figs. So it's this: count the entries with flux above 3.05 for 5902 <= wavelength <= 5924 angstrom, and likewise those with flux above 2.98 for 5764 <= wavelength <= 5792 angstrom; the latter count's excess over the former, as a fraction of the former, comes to 3.0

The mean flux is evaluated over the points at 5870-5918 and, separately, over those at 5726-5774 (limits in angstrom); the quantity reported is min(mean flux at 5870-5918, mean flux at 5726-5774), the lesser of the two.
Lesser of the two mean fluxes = 2.83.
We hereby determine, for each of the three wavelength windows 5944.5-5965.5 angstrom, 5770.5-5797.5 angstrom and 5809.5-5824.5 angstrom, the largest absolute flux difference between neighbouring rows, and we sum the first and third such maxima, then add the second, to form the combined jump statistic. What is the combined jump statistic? 0.66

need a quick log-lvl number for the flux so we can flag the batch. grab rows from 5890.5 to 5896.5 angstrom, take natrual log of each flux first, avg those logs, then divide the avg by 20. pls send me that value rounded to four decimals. 0.0425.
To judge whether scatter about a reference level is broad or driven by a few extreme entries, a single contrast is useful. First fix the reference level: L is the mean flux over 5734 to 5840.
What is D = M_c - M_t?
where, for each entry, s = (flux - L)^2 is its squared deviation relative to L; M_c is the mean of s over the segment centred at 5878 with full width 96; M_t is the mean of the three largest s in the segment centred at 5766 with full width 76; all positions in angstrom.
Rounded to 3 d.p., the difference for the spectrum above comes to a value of -0.038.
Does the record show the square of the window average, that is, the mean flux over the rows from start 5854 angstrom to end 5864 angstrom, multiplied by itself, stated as 8.7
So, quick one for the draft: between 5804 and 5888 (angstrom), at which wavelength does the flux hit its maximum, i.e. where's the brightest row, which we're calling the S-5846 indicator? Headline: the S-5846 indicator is 5844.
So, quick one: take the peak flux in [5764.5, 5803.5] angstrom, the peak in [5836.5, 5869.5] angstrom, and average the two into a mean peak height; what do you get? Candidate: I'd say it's 3.46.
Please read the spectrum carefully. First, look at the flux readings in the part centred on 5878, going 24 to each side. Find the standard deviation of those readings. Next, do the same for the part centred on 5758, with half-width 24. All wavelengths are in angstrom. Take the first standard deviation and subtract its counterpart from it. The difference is 0.12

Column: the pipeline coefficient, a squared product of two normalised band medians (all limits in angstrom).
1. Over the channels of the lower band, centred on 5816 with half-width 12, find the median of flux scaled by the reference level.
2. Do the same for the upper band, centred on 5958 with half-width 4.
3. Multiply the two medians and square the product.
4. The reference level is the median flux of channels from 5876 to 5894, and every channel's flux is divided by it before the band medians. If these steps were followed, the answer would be 1.54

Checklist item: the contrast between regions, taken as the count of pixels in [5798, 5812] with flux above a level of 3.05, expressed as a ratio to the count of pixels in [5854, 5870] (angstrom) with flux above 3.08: 5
